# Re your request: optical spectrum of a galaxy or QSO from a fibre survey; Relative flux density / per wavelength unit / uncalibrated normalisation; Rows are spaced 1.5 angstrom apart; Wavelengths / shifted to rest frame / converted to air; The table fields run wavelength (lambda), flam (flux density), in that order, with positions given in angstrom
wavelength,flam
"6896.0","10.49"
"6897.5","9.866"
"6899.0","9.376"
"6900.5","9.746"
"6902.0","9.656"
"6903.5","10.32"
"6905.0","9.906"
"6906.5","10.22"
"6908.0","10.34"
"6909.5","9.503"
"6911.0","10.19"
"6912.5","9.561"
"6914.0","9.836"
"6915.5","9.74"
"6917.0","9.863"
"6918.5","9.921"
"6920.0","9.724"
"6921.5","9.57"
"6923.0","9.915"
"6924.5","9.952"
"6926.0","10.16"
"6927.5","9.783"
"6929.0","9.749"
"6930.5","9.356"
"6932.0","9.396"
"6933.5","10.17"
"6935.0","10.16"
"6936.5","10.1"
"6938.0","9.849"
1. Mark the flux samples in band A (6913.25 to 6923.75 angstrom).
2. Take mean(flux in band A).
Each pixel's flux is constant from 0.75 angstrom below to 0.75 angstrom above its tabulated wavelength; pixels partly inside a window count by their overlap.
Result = 9.8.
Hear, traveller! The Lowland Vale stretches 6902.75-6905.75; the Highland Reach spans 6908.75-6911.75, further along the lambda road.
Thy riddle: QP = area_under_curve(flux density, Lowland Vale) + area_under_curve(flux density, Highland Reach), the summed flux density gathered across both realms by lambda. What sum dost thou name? 59.9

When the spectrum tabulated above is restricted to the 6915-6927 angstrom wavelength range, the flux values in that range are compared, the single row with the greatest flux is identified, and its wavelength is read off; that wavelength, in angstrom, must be 6926.0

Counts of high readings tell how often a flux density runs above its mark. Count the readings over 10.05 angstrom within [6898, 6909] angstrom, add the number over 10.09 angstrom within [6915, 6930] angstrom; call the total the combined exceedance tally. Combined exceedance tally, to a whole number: 4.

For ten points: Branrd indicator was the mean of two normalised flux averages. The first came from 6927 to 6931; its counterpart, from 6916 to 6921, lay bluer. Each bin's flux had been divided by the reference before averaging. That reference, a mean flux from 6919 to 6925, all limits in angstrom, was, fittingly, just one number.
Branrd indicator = 0.99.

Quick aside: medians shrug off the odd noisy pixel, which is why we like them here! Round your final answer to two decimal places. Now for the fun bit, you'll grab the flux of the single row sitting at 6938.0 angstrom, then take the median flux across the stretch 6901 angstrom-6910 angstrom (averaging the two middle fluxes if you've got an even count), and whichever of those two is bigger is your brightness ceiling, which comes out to 10.06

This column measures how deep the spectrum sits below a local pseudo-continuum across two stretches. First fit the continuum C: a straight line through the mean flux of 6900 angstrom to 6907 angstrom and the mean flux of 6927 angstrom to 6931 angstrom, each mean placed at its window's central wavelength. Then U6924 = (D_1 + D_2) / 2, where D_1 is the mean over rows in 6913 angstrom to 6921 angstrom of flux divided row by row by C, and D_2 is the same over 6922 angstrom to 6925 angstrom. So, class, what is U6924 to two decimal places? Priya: 1.01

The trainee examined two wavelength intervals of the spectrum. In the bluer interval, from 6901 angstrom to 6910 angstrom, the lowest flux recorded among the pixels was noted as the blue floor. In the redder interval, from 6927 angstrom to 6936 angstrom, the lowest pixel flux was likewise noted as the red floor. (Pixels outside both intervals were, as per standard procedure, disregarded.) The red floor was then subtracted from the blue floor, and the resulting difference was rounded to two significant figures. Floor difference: 0.15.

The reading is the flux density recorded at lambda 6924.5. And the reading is 9.952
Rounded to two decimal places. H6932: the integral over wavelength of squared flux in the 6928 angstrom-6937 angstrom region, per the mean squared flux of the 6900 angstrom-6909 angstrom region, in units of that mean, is 8.63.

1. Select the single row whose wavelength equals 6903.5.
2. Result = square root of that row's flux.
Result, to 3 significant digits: 3.21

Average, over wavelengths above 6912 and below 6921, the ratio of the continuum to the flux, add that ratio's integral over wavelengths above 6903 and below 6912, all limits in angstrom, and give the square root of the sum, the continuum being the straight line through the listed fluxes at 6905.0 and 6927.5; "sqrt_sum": 3.14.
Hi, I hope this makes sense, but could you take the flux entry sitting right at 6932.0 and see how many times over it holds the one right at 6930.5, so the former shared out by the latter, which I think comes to 1.00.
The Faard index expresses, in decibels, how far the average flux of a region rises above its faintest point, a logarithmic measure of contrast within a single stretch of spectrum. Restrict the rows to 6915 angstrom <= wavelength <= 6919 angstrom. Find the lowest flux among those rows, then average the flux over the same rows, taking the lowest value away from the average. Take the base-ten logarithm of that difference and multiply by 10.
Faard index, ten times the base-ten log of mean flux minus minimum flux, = -9.9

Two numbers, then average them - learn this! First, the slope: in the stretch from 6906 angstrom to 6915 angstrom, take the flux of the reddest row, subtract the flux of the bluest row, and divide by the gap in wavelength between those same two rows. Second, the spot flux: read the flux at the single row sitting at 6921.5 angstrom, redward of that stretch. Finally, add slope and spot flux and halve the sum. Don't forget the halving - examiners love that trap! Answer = 4.76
